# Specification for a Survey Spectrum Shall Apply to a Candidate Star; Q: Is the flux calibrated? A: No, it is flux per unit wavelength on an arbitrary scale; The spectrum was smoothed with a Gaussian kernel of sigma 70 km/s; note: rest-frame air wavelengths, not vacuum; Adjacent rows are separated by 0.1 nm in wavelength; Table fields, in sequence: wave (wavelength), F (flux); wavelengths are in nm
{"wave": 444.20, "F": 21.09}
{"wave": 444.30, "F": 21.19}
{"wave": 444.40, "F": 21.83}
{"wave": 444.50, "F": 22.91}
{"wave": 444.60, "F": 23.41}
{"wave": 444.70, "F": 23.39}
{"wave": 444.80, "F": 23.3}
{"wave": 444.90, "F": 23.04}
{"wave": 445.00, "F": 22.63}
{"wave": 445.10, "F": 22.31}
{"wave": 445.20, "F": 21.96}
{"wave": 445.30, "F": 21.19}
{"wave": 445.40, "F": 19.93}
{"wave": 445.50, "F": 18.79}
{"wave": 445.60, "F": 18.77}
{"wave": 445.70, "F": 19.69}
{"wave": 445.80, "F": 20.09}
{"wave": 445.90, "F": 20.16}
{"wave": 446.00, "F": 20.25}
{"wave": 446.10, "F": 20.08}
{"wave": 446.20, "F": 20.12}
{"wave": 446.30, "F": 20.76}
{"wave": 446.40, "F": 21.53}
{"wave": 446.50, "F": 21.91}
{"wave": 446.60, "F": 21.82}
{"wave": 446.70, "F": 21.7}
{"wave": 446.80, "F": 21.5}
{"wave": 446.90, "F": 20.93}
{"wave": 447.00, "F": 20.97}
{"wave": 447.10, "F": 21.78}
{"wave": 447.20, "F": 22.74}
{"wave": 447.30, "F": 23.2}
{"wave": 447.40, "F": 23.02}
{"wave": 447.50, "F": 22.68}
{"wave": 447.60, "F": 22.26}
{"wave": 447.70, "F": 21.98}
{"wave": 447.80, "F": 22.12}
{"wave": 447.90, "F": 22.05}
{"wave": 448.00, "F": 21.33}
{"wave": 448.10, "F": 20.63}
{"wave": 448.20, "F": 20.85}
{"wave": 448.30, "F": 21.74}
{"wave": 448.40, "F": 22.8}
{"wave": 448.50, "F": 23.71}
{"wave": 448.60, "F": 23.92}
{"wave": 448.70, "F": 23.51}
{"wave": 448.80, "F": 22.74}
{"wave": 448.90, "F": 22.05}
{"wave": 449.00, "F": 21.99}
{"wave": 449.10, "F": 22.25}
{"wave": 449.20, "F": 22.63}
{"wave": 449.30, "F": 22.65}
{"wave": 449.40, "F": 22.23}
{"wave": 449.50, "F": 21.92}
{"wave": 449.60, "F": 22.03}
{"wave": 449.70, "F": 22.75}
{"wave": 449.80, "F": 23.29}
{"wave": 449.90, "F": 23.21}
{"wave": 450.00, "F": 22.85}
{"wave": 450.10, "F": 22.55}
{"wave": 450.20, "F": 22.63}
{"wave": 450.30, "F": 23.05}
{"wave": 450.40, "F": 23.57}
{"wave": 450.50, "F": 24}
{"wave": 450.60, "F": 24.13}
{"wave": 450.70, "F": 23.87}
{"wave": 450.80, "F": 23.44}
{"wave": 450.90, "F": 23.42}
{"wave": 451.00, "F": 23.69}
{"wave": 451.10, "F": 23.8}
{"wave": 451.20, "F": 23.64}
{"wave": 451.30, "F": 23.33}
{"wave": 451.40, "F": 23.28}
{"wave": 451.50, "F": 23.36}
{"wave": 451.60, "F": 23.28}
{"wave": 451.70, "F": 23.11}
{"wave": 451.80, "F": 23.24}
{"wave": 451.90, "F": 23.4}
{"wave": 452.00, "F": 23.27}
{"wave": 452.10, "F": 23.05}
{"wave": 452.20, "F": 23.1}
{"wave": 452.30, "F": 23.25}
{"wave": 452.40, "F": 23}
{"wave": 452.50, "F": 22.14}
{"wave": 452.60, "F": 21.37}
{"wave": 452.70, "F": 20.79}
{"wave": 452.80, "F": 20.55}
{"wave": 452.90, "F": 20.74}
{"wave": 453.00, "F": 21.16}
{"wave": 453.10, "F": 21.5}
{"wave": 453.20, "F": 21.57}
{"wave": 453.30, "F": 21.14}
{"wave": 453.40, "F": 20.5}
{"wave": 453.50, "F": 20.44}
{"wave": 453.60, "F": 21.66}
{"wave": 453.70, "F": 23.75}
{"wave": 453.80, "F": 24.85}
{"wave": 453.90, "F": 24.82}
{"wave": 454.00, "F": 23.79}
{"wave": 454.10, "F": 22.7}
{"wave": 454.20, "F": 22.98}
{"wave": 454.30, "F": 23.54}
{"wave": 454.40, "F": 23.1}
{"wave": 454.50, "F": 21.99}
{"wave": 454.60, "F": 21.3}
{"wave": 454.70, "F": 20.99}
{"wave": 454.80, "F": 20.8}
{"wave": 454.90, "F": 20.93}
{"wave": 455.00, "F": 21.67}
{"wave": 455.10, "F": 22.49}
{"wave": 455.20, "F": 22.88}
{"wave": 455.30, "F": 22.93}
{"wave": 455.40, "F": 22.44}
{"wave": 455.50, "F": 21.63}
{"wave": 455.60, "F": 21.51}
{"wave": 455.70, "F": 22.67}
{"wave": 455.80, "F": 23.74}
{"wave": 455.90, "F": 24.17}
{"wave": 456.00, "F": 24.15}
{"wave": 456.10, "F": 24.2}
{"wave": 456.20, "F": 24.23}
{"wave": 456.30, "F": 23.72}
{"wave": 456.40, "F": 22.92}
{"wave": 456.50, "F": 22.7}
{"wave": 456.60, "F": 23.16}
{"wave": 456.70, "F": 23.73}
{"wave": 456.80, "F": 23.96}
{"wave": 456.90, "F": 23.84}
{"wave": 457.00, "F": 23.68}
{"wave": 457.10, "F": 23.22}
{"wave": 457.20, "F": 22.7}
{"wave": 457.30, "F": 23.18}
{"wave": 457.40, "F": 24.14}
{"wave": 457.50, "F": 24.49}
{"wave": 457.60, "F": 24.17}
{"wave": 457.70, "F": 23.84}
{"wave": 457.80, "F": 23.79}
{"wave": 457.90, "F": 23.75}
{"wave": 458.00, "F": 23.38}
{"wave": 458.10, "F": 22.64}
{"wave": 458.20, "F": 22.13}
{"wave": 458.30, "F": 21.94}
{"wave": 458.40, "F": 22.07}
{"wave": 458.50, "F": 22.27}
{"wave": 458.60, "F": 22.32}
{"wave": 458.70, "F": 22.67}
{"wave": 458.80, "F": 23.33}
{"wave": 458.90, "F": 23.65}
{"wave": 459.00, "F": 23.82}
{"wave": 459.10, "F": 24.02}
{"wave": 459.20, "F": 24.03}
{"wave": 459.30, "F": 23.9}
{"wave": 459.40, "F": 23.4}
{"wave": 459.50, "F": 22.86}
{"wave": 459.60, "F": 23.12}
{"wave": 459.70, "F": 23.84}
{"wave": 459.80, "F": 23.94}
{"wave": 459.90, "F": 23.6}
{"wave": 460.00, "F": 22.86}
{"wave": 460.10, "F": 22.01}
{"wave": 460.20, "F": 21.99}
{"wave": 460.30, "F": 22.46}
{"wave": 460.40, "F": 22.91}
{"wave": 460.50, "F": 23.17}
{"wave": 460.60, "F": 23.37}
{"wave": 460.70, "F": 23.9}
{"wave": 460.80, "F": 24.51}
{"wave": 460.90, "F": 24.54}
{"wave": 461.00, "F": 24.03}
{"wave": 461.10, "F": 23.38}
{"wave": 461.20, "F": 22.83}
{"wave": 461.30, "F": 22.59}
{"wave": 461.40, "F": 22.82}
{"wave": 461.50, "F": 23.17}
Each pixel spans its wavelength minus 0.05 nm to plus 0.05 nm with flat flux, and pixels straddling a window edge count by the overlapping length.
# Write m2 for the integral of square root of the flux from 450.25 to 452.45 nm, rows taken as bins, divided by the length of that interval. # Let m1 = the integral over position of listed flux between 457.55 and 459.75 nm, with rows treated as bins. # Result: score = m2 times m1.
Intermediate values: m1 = 51.1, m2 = 4.84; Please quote 247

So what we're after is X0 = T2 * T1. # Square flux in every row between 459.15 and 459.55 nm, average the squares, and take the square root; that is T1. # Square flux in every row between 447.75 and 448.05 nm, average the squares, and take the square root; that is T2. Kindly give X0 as 514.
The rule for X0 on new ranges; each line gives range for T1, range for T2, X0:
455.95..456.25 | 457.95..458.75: 543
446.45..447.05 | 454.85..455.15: 466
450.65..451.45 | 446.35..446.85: 511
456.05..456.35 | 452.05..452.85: 533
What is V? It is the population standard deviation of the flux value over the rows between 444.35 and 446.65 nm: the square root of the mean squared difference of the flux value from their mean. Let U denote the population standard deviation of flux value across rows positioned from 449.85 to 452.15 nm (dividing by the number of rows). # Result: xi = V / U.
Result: 3.68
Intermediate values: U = 0.4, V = 1.43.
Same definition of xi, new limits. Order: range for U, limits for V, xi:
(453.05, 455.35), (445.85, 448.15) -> 0.71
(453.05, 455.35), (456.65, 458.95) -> 0.58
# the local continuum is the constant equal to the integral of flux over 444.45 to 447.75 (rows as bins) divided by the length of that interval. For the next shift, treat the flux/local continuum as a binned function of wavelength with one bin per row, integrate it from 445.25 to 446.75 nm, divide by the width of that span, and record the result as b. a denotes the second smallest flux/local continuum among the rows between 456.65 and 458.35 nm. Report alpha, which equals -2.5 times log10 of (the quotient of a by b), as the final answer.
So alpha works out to -0.09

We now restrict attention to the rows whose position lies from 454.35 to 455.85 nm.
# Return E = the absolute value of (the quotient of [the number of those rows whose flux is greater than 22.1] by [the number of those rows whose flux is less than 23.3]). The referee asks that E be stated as 0.50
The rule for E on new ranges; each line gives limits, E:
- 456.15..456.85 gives 2.33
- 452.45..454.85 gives 0.47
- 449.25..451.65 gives 1.69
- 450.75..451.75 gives 3.33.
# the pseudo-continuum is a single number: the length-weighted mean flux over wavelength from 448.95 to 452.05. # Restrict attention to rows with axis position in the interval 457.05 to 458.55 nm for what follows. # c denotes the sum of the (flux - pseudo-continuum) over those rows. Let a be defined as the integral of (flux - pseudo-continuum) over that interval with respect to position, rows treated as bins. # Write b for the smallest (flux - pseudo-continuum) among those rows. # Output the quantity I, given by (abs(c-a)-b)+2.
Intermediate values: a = 0.1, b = -1.2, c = 1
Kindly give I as 4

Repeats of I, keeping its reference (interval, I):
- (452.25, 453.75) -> 25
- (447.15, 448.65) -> 15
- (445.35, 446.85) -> 42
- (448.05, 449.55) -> 14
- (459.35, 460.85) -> 5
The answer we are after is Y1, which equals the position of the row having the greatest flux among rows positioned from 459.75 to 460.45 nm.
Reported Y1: 459.80 nm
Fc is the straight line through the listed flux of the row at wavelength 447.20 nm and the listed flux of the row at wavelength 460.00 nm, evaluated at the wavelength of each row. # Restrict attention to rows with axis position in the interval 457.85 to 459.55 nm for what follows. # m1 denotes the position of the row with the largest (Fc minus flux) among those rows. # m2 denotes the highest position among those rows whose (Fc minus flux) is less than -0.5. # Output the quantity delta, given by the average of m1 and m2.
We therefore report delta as 458.85 nm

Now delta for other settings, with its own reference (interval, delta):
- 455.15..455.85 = 455.70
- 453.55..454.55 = 453.95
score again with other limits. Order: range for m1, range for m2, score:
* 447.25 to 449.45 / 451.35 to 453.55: 232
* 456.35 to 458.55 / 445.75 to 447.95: 237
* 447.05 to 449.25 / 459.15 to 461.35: 238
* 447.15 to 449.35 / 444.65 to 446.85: 226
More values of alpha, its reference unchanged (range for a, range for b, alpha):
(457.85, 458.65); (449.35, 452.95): 0.04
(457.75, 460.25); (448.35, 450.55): 0.04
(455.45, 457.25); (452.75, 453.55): -0.03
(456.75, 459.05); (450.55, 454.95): 0.03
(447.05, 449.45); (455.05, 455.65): 0.07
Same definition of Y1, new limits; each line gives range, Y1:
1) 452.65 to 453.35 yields 453.20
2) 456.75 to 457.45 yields 457.40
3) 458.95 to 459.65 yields 459.20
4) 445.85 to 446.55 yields 446.50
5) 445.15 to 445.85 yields 445.20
